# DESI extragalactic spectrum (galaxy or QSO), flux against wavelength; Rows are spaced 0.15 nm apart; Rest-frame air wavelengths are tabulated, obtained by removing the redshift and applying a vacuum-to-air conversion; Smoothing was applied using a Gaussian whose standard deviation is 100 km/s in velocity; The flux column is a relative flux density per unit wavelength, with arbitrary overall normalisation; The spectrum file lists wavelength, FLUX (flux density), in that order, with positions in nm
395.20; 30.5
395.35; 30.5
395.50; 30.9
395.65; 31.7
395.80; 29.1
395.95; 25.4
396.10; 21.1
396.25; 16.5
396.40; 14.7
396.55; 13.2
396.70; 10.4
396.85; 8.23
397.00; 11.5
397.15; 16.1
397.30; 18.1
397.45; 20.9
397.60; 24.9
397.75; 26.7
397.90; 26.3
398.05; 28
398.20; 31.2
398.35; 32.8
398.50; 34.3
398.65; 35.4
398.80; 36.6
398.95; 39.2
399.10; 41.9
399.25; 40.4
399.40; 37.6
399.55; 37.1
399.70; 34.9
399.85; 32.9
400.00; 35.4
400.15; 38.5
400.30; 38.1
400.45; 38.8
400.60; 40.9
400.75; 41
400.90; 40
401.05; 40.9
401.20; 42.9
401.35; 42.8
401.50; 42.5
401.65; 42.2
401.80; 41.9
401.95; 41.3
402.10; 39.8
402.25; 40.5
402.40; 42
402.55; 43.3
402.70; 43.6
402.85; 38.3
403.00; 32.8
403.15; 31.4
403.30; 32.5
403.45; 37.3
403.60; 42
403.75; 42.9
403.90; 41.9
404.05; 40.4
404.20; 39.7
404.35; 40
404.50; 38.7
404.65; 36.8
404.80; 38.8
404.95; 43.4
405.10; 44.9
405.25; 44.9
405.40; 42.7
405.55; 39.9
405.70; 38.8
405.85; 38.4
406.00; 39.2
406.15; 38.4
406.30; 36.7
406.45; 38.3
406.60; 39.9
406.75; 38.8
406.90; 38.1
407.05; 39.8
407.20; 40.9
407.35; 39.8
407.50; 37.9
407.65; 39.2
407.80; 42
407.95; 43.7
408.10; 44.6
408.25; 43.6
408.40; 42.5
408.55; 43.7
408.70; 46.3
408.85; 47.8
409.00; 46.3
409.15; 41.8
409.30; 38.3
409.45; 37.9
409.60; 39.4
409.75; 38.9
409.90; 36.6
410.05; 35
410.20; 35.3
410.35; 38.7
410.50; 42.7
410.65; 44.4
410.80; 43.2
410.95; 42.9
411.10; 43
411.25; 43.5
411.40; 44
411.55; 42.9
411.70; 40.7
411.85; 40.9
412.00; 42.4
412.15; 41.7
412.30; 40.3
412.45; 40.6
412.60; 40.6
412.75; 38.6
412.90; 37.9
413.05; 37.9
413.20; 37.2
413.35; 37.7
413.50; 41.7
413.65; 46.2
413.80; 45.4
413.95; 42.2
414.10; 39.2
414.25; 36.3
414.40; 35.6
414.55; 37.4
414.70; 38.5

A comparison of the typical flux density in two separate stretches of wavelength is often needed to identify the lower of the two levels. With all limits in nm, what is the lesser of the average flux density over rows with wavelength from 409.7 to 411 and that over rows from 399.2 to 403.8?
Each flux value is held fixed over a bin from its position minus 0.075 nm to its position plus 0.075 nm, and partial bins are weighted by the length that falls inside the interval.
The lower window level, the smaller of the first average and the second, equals 39.2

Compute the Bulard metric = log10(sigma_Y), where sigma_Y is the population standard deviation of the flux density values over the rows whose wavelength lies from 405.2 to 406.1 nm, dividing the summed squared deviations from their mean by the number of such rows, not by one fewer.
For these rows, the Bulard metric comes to 0.37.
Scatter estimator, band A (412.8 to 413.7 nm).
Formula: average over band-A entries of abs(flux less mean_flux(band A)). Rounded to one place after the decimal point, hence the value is 2.8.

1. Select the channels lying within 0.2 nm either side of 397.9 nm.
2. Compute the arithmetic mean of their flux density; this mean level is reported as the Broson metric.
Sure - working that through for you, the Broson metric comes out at 27.0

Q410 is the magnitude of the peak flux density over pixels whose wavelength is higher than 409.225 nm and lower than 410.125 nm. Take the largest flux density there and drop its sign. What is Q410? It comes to 39.4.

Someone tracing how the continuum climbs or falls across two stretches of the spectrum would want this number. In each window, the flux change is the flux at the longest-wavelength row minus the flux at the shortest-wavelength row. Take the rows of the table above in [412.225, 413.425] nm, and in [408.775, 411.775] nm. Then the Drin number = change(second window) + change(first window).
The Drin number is -10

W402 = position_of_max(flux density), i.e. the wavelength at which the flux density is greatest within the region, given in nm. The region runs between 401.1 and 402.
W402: 401.20 nm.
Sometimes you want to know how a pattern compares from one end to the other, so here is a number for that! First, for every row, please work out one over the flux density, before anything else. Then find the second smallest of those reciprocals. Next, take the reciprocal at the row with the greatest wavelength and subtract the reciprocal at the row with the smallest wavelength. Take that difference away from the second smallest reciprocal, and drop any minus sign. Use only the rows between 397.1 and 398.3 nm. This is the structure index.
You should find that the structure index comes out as 0.066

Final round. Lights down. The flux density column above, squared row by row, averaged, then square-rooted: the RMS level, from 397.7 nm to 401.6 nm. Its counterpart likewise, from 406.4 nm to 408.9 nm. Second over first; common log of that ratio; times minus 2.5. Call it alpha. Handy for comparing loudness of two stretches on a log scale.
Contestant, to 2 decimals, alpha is -0.13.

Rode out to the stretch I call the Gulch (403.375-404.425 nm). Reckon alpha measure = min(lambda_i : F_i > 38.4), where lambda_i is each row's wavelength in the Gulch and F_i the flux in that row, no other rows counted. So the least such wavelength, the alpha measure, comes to 403.60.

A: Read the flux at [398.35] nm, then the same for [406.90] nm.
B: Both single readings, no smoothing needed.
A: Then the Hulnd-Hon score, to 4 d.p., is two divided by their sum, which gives 0.0282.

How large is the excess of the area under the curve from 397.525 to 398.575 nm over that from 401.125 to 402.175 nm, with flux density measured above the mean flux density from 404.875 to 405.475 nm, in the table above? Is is -13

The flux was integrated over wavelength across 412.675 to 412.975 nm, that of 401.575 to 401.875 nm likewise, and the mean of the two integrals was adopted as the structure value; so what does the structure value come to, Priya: 12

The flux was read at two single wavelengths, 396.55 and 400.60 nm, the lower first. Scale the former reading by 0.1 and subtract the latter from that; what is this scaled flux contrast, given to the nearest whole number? -40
